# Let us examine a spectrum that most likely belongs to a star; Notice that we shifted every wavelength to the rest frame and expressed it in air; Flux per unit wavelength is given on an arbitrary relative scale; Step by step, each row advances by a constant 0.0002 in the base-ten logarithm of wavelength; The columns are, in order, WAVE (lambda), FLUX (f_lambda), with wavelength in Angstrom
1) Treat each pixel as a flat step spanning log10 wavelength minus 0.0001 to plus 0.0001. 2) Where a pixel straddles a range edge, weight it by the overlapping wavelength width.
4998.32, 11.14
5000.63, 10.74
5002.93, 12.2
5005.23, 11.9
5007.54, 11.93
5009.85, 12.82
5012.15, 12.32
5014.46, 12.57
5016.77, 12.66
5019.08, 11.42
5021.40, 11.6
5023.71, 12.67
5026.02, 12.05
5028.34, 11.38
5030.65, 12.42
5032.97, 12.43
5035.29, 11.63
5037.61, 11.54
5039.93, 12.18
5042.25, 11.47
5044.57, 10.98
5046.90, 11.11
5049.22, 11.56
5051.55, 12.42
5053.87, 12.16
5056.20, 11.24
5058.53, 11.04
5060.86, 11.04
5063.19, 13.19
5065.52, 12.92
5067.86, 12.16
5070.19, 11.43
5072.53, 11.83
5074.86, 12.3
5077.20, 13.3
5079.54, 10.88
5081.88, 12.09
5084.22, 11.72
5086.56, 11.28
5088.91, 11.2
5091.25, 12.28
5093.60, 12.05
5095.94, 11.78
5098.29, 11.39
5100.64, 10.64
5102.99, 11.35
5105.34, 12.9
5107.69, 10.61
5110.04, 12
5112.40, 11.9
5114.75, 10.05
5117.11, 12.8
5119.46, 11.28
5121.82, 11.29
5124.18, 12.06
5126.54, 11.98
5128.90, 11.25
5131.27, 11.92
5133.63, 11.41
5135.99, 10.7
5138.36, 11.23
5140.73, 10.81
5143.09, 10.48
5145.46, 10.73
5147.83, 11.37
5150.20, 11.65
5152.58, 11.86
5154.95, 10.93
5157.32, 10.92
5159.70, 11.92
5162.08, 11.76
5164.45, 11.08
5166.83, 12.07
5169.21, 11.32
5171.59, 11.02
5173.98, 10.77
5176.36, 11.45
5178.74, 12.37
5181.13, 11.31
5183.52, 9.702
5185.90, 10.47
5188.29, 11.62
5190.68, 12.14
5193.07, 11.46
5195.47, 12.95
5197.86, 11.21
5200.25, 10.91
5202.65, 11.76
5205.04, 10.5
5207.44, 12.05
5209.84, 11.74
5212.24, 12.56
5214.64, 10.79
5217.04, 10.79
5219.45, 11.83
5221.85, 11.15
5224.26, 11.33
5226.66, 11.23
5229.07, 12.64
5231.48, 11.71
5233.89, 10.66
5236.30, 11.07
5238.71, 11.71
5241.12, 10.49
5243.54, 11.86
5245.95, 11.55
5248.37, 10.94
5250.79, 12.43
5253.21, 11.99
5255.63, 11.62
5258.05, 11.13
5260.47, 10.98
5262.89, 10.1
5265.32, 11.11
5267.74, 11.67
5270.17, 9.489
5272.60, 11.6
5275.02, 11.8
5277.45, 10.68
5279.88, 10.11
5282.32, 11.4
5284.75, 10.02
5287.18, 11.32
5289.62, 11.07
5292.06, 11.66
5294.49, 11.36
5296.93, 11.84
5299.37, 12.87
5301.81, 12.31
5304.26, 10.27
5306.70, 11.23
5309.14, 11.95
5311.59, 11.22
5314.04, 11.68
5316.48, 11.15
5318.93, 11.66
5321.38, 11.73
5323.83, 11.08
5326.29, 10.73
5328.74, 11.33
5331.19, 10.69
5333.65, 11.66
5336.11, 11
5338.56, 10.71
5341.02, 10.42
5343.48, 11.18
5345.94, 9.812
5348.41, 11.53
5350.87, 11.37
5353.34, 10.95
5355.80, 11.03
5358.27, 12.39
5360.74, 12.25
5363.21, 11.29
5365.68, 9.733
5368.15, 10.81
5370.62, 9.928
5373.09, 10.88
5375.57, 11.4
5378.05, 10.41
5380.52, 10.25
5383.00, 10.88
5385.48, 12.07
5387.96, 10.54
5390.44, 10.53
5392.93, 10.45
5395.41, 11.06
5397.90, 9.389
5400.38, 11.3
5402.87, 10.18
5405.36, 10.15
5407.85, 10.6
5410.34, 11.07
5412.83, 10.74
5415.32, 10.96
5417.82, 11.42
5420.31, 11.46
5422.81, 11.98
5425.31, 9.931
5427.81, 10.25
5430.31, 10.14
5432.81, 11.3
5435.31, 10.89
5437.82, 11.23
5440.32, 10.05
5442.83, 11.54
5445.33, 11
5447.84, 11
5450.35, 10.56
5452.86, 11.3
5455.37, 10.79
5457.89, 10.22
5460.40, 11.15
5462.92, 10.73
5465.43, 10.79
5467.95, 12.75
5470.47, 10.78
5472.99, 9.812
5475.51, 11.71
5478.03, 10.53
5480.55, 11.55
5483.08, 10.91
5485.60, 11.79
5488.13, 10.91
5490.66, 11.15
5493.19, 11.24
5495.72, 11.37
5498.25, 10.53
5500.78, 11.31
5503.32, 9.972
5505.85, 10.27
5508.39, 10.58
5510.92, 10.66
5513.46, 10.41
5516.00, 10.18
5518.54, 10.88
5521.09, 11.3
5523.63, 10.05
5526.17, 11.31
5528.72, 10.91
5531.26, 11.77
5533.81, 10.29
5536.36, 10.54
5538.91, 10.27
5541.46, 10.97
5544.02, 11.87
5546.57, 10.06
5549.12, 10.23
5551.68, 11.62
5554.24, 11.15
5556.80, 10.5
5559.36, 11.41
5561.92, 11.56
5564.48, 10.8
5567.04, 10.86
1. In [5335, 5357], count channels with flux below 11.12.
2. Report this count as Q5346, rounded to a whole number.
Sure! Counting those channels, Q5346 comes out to 6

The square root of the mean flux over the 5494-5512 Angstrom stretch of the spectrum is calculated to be 3.27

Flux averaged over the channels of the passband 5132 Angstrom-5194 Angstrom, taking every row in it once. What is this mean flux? 11.3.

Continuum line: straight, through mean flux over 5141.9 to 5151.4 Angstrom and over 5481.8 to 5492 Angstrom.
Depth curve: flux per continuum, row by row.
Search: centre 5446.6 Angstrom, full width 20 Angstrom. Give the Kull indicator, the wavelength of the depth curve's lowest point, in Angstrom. 5440.32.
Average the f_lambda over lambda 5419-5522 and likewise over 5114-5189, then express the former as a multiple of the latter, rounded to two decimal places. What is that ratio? 0.96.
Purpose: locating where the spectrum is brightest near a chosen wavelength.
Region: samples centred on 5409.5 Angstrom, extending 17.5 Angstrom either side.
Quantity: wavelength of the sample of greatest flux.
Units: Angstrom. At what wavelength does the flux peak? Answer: 5422.81 Angstrom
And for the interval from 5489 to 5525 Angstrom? 5495.72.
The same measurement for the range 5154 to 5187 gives 5178.74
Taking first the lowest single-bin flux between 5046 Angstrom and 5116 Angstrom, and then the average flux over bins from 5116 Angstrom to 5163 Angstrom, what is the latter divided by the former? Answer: 1.14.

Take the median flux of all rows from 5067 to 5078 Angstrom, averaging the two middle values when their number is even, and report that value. 12.2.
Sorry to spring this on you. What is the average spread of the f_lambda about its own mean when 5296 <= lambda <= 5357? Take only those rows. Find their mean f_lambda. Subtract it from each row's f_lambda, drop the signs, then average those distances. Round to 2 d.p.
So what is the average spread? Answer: 0.49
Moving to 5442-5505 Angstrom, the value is 0.45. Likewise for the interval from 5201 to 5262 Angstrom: 0.52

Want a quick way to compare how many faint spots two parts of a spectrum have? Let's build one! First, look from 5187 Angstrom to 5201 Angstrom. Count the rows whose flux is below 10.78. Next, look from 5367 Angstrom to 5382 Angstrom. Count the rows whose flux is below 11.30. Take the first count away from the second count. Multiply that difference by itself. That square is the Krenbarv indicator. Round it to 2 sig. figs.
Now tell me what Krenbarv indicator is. 25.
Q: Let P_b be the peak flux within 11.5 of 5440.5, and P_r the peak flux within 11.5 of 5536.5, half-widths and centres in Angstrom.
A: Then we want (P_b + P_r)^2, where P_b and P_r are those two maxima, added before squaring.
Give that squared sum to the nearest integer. 548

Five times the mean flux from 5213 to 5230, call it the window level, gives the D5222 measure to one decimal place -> 57.0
